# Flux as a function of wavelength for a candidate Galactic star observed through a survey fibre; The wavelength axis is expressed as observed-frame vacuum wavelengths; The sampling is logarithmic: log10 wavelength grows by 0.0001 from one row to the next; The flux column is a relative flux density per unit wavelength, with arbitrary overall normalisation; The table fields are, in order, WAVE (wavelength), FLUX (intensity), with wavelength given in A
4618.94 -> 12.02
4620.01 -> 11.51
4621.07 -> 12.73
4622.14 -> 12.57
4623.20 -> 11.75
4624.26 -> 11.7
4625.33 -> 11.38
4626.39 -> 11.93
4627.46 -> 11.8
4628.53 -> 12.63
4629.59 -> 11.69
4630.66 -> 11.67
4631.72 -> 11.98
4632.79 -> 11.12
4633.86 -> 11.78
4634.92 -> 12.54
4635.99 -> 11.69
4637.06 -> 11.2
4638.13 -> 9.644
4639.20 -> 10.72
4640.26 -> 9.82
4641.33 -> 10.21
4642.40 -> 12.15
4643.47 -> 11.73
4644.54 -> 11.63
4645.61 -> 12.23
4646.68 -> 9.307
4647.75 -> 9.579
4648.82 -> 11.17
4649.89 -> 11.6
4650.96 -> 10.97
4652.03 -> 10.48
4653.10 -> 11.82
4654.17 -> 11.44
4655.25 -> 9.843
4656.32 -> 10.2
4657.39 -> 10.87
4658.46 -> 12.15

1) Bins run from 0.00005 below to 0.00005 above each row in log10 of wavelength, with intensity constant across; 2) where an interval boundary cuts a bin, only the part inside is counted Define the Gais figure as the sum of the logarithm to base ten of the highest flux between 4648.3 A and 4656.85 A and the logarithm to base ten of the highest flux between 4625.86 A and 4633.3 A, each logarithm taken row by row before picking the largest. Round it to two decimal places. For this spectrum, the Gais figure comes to 2.17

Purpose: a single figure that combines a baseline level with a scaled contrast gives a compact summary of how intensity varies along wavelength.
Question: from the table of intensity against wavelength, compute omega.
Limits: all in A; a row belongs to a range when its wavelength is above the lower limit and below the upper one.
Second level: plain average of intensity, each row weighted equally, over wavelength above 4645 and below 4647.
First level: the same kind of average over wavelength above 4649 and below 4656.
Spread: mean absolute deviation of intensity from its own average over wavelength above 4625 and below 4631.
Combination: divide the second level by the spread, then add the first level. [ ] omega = 49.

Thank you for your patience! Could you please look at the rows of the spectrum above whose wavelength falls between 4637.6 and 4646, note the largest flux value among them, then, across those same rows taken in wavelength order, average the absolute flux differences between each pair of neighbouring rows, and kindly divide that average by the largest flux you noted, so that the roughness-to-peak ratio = 0.063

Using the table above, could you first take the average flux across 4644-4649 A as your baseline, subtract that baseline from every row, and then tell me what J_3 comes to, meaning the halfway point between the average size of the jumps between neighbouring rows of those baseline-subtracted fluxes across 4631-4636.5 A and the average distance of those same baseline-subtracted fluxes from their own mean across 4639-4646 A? 0.80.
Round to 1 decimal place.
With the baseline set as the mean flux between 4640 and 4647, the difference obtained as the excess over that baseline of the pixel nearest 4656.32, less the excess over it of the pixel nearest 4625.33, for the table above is -1.2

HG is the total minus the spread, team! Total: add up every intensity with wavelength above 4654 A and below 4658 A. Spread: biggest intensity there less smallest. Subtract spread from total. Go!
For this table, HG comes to 40.8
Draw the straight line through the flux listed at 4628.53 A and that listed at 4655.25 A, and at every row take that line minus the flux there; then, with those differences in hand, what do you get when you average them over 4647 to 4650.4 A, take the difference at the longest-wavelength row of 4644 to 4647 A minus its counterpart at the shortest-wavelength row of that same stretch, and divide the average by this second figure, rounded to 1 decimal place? -0.1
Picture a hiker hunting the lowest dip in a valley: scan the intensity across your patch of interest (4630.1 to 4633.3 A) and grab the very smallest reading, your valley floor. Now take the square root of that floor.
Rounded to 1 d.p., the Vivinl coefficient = 3.3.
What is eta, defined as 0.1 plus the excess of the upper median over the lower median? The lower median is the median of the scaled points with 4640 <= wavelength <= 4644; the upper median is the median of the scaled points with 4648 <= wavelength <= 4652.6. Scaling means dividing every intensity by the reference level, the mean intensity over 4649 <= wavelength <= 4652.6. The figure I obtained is 0.11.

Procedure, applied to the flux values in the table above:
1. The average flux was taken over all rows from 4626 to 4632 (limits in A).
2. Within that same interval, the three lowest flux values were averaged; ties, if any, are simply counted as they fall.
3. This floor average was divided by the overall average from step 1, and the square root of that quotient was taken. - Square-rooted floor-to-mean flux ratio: 0.990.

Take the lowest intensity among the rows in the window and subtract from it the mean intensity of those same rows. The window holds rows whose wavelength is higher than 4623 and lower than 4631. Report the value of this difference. -0.44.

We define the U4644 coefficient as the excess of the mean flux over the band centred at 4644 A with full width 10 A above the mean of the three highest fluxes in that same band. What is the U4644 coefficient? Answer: -1.18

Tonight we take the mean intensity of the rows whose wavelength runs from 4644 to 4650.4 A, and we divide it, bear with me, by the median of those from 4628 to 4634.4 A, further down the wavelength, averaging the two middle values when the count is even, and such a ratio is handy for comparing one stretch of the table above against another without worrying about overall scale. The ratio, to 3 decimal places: 0.930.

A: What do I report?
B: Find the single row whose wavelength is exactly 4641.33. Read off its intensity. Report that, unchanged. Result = 10.21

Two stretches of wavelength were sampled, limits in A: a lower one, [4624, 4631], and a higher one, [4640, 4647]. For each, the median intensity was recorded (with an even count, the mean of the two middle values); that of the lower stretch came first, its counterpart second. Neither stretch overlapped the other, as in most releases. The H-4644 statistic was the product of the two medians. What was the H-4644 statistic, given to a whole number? 136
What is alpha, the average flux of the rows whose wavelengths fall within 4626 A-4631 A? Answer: 11.9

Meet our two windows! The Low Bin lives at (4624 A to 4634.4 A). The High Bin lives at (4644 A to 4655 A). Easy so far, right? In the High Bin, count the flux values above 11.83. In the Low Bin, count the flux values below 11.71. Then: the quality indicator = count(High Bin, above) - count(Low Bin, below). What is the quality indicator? -4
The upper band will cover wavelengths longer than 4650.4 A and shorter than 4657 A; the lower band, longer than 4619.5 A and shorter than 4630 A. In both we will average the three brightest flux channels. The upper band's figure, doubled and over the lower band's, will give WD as 1.80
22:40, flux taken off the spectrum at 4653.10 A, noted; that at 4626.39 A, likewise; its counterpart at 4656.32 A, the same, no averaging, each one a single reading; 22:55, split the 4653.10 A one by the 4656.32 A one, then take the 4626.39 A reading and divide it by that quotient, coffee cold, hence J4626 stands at 10.3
